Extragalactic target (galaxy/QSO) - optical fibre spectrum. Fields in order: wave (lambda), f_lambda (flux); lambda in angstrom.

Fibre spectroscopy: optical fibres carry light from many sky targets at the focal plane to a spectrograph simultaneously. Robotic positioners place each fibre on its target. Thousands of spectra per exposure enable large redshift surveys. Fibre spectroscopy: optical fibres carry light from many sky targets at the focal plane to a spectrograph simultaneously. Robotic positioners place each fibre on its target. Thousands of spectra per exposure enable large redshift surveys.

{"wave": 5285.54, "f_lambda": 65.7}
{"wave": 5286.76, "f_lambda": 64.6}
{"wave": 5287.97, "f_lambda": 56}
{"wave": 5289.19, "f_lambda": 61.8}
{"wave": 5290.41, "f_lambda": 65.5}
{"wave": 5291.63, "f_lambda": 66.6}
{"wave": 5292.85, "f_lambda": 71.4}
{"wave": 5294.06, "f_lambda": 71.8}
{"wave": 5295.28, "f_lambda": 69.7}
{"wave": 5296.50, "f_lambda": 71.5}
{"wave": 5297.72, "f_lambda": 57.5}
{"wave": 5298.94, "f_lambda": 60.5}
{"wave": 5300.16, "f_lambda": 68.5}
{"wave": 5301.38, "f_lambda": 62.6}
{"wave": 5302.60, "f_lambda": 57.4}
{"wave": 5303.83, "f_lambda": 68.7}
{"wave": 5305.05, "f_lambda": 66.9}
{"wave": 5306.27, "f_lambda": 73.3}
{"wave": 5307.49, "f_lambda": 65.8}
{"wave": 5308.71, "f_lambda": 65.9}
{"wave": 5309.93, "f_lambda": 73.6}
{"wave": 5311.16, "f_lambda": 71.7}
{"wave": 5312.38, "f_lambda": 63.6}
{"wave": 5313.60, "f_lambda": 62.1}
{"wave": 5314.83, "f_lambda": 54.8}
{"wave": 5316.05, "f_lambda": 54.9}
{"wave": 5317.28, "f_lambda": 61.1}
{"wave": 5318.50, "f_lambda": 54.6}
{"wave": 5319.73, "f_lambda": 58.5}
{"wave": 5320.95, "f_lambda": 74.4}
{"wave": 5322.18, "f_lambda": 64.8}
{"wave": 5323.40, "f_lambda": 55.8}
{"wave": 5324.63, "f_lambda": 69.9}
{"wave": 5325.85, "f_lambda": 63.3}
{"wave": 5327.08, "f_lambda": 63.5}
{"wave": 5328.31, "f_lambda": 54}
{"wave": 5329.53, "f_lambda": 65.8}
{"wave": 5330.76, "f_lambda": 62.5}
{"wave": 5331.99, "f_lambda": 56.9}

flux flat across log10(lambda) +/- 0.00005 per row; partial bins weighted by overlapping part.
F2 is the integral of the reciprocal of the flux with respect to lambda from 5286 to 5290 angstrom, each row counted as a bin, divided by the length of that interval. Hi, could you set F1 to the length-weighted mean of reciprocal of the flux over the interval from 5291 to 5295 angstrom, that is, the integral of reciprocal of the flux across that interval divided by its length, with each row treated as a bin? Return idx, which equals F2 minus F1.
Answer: 0.0021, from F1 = 0.0143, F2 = 0.0164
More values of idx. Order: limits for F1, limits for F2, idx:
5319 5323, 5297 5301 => 0.0006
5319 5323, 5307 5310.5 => -0.0009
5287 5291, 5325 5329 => 0.0002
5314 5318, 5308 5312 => -0.0032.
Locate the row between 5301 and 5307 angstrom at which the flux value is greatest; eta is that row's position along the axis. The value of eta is 5306.27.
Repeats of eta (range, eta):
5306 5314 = 5309.93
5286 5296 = 5294.06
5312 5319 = 5312.38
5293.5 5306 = 5294.06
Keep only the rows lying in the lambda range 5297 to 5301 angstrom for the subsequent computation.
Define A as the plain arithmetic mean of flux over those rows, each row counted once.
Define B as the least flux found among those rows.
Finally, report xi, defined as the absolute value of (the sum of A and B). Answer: 120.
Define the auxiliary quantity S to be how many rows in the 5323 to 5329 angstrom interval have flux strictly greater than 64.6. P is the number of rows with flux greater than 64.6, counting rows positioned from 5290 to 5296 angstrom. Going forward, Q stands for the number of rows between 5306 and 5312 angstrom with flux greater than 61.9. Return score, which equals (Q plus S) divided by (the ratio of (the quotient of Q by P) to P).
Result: 30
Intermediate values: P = 5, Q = 5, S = 1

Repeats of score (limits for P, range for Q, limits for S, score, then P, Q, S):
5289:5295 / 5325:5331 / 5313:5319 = 16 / 4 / 4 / 0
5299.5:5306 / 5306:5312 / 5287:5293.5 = 14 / 3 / 5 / 3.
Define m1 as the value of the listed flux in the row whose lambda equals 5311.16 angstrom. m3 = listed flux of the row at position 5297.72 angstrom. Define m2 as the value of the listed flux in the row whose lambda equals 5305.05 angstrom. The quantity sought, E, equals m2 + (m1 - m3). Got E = 81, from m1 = 71.7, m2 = 66.9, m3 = 57.5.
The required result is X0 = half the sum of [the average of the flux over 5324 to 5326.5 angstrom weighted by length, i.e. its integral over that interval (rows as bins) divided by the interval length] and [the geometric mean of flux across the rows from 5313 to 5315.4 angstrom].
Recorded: 62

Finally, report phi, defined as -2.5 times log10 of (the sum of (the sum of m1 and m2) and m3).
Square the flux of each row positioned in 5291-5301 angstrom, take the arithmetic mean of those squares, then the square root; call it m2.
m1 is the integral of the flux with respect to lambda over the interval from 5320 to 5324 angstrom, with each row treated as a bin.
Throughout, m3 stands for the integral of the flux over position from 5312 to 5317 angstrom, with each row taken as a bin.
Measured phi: -7.0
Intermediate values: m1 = 258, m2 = 67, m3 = 294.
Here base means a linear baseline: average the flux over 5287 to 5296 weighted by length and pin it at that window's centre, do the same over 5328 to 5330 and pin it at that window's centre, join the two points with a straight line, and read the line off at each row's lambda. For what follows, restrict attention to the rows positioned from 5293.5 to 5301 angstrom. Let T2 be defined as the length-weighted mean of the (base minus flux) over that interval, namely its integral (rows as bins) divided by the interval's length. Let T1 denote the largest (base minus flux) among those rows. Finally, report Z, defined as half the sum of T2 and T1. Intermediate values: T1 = 7.7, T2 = -1.1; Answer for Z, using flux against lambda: 3.3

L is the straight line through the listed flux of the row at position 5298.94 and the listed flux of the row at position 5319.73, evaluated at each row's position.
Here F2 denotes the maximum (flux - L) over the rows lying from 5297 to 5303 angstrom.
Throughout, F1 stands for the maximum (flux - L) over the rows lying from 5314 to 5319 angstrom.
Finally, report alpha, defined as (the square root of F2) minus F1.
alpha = 0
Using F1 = 2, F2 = 8.1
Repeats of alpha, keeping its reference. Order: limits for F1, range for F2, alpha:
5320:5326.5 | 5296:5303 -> -13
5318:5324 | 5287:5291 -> -14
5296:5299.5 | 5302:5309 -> -7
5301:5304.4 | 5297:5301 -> -6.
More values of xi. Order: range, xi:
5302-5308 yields 124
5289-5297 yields 130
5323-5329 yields 115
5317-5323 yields 117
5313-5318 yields 113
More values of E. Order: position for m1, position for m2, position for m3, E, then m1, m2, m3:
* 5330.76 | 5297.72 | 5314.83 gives 65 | 62.5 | 57.5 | 54.8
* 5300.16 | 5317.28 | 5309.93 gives 56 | 68.5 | 61.1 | 73.6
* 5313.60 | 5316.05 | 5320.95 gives 43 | 62.1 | 54.9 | 74.4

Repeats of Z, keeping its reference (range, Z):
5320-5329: 2.2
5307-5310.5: -3.4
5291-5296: -2.2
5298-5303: 4.9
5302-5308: 2.4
